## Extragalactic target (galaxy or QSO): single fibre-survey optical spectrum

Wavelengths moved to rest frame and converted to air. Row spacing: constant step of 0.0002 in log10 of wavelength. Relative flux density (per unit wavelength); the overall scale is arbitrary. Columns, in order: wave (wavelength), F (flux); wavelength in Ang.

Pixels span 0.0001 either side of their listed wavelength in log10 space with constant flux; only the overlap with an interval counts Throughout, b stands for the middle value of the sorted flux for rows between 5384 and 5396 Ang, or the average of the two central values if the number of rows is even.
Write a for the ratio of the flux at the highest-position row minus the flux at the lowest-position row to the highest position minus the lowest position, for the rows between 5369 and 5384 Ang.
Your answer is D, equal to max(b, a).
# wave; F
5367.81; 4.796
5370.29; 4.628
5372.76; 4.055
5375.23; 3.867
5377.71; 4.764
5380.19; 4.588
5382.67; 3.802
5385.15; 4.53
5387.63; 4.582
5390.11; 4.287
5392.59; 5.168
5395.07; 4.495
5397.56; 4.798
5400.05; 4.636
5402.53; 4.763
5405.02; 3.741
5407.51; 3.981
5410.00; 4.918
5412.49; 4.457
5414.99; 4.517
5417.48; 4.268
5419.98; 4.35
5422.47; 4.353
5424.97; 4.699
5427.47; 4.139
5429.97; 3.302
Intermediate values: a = -0.067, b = 4.53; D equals 4.53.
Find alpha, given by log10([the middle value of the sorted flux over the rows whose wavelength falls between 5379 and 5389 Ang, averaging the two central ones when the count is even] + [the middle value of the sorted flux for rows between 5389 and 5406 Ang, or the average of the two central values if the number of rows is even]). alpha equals 0.963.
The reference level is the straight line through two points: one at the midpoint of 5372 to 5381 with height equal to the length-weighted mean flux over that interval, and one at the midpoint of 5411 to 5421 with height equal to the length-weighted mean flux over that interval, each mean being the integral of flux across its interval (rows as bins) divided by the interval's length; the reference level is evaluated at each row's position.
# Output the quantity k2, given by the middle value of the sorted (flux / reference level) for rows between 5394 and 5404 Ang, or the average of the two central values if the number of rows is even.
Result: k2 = 1.07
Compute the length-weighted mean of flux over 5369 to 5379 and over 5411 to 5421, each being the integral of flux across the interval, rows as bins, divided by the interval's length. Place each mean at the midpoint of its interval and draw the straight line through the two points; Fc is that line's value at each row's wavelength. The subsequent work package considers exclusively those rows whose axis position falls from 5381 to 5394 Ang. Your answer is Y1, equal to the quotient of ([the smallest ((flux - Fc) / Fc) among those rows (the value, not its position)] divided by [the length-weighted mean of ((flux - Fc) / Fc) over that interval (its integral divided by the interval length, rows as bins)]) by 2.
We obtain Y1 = -2.2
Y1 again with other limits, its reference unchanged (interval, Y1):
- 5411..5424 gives 10.8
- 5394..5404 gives 0.2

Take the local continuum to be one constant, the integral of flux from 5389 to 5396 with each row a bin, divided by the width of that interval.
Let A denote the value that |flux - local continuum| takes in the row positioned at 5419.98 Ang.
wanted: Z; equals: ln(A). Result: -1.1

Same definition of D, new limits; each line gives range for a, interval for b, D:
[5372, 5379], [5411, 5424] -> 4.35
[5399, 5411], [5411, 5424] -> 4.35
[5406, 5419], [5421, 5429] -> 4.35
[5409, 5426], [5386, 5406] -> 4.61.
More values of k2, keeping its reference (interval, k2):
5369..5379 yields 1.01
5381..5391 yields 1.01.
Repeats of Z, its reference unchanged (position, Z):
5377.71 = -2.3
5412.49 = -1.6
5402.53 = -2.4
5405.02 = -0.1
